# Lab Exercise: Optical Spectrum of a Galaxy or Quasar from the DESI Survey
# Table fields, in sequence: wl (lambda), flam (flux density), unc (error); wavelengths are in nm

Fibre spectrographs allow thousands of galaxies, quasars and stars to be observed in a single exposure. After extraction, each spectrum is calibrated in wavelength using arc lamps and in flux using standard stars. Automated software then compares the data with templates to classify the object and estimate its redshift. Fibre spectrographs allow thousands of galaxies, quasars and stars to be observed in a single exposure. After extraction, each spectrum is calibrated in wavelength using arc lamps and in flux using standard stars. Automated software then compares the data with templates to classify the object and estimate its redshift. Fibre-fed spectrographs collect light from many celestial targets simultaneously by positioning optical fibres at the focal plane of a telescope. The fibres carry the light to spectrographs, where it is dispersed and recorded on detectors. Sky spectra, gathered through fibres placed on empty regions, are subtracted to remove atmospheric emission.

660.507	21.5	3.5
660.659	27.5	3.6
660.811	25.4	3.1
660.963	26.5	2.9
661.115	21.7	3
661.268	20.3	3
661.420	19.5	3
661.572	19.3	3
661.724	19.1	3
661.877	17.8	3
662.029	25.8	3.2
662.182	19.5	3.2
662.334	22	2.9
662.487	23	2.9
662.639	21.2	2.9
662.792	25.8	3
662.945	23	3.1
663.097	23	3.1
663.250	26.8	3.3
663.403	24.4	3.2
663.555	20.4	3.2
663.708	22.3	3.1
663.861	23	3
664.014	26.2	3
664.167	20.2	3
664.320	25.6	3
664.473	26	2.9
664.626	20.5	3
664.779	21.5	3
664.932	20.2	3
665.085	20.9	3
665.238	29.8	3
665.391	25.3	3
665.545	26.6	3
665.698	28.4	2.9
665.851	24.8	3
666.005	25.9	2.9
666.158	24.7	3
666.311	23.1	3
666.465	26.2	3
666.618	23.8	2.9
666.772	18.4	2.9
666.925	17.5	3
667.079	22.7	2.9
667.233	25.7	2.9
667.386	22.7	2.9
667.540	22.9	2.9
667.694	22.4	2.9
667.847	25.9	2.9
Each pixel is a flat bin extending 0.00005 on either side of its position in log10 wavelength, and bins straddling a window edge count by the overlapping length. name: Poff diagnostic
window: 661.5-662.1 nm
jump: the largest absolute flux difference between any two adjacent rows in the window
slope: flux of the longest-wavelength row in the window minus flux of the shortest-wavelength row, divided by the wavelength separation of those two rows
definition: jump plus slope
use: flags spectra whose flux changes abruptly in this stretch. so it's 22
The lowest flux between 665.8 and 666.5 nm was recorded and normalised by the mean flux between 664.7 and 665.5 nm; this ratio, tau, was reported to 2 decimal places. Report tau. 0.98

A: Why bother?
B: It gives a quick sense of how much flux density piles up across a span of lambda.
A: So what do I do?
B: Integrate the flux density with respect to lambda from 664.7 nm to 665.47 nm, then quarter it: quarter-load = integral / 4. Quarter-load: 4.5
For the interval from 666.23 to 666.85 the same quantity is 3.5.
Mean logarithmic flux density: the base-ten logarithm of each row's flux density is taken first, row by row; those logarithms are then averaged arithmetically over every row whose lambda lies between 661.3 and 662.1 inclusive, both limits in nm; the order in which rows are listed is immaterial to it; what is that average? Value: 1.304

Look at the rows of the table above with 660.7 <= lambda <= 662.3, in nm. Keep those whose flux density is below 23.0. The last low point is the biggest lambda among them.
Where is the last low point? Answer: 662.182 nm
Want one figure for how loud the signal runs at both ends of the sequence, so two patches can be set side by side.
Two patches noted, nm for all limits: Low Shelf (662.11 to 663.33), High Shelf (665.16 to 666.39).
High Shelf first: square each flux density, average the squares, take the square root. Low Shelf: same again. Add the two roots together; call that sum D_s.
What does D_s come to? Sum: 49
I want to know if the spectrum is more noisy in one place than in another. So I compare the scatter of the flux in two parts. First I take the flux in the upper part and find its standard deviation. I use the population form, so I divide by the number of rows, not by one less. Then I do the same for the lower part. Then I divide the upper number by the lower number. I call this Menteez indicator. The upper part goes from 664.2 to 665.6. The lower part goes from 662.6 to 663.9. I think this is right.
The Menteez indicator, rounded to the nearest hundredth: 1.64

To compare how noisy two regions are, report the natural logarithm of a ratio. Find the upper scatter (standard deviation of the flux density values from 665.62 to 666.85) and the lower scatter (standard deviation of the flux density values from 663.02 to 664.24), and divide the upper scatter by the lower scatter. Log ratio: 0.19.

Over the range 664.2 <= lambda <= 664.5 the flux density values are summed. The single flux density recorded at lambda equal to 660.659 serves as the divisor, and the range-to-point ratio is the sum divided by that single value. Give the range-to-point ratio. 1.9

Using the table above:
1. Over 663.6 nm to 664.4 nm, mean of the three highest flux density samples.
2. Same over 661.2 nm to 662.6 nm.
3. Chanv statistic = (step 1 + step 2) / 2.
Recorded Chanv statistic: 24.3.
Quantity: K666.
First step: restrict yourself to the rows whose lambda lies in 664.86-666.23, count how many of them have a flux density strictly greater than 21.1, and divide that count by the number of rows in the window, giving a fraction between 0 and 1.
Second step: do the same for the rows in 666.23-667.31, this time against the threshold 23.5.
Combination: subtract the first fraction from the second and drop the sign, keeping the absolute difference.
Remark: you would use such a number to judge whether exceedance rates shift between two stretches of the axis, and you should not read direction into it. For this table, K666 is 0.35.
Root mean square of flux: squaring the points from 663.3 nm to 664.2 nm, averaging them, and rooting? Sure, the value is 22.8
